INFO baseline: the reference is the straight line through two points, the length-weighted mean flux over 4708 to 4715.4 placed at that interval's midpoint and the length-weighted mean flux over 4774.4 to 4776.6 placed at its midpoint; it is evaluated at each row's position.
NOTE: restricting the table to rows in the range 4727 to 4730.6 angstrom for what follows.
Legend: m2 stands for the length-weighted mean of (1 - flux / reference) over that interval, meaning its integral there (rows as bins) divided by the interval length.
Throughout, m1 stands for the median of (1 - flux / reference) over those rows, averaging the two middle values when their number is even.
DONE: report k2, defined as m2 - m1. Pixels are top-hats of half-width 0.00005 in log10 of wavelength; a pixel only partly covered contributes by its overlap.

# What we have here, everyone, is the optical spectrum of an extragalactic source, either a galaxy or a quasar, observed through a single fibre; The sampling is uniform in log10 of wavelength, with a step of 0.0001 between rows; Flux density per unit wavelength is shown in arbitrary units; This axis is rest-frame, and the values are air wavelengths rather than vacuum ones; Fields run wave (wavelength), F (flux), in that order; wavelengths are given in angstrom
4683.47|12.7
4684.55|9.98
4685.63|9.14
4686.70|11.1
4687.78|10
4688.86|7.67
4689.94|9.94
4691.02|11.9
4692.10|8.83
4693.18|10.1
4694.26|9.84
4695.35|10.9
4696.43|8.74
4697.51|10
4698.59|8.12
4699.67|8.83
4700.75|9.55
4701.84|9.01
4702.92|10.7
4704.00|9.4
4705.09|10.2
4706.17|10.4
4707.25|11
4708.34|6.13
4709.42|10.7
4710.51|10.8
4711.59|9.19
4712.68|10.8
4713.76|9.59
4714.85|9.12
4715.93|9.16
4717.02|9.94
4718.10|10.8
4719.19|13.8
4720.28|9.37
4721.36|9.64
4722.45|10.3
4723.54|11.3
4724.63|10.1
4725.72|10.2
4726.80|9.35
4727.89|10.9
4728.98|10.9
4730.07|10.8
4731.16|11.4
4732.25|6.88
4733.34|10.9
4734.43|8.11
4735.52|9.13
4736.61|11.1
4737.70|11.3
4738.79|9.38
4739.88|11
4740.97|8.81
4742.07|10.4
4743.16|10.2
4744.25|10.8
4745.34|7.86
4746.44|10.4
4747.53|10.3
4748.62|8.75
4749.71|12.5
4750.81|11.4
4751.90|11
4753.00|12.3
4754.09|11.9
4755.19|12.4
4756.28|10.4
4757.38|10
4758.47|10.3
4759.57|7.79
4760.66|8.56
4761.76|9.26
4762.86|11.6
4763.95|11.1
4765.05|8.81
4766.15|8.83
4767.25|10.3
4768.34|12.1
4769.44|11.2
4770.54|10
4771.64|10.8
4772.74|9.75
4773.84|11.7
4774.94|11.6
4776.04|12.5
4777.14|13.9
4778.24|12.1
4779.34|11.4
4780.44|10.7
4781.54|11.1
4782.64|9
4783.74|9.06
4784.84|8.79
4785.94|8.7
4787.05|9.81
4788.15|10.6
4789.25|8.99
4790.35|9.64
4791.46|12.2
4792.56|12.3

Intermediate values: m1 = -0.06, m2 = -0.05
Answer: 0.017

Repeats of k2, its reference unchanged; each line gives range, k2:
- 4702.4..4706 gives 0.004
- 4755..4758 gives -0.030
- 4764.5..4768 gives -0.054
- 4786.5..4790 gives 0.005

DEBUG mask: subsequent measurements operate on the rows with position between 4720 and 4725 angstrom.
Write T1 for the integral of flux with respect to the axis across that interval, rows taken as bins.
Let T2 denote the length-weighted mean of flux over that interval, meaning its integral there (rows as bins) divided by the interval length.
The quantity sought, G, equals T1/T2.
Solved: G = 5.0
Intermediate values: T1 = 51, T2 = 10.2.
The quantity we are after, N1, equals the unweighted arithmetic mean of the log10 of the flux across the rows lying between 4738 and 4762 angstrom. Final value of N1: 1.01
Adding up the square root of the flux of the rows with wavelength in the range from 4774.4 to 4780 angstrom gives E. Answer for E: 17.5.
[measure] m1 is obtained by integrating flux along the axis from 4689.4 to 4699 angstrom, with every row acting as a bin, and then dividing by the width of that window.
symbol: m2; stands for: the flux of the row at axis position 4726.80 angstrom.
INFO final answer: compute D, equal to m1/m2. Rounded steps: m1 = 9.8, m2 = 9.35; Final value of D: 1.05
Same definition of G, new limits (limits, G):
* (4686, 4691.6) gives 5.6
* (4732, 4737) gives 5.0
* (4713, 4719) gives 6.0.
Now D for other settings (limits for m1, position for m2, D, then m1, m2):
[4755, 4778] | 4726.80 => 1.13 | 10.6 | 9.35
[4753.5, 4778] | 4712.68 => 0.99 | 10.7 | 10.8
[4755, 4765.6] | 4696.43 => 1.14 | 9.9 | 8.74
